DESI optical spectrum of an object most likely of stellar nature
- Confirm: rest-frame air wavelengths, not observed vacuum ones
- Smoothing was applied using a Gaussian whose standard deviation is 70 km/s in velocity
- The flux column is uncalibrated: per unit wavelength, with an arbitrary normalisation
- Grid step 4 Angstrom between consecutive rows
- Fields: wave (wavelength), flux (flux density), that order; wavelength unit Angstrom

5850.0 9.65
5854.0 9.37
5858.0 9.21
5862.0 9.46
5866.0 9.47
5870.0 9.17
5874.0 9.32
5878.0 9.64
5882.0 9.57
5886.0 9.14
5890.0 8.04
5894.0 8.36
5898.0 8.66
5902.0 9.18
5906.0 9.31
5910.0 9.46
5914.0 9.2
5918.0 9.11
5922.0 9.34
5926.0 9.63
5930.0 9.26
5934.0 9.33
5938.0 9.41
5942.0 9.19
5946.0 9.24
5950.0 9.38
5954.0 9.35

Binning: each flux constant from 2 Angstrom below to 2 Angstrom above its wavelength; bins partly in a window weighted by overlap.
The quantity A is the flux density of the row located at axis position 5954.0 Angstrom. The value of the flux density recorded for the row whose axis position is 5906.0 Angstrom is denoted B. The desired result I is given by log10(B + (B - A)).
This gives 0.967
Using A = 9.35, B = 9.31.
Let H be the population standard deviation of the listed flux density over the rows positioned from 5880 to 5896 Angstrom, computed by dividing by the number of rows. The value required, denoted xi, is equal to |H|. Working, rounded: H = 0.61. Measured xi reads 0.608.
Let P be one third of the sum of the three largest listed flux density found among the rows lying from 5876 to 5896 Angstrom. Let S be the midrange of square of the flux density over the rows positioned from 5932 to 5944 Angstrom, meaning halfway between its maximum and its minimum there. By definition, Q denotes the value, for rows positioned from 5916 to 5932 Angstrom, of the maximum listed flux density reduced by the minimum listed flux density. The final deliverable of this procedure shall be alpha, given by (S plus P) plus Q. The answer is 96.5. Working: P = 9.45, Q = 0.52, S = 86.5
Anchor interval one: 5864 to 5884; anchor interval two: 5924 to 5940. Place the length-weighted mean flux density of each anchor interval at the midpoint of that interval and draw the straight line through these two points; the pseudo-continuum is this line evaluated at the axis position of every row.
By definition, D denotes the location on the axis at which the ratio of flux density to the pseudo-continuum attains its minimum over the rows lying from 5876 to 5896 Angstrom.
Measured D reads 5890.0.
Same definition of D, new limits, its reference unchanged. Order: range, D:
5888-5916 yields 5890.0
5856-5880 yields 5870.0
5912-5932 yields 5918.0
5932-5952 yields 5942.0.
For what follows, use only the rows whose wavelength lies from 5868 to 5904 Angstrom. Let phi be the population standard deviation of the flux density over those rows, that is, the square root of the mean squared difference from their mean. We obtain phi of 0.51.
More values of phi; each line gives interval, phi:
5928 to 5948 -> 0.08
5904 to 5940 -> 0.14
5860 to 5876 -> 0.12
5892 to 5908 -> 0.39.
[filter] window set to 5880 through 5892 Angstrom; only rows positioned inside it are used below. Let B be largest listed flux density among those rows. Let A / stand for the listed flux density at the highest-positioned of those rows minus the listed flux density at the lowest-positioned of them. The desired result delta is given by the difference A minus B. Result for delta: -11.1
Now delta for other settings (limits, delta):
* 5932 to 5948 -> -9.5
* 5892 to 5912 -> -8.4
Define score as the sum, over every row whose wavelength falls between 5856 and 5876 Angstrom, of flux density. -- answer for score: 46.6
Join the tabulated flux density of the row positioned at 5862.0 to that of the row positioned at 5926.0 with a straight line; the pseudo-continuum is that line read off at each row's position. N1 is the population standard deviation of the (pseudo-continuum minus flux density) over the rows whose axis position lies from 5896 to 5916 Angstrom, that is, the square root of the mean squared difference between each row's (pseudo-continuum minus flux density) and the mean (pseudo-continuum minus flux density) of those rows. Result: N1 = 0.26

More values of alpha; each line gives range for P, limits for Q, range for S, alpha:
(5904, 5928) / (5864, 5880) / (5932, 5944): 96.4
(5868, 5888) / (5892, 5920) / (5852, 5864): 97.8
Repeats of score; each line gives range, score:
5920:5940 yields 47.0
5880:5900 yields 43.8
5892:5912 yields 45.0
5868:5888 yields 46.8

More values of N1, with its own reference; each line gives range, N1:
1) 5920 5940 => 0.13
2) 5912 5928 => 0.19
